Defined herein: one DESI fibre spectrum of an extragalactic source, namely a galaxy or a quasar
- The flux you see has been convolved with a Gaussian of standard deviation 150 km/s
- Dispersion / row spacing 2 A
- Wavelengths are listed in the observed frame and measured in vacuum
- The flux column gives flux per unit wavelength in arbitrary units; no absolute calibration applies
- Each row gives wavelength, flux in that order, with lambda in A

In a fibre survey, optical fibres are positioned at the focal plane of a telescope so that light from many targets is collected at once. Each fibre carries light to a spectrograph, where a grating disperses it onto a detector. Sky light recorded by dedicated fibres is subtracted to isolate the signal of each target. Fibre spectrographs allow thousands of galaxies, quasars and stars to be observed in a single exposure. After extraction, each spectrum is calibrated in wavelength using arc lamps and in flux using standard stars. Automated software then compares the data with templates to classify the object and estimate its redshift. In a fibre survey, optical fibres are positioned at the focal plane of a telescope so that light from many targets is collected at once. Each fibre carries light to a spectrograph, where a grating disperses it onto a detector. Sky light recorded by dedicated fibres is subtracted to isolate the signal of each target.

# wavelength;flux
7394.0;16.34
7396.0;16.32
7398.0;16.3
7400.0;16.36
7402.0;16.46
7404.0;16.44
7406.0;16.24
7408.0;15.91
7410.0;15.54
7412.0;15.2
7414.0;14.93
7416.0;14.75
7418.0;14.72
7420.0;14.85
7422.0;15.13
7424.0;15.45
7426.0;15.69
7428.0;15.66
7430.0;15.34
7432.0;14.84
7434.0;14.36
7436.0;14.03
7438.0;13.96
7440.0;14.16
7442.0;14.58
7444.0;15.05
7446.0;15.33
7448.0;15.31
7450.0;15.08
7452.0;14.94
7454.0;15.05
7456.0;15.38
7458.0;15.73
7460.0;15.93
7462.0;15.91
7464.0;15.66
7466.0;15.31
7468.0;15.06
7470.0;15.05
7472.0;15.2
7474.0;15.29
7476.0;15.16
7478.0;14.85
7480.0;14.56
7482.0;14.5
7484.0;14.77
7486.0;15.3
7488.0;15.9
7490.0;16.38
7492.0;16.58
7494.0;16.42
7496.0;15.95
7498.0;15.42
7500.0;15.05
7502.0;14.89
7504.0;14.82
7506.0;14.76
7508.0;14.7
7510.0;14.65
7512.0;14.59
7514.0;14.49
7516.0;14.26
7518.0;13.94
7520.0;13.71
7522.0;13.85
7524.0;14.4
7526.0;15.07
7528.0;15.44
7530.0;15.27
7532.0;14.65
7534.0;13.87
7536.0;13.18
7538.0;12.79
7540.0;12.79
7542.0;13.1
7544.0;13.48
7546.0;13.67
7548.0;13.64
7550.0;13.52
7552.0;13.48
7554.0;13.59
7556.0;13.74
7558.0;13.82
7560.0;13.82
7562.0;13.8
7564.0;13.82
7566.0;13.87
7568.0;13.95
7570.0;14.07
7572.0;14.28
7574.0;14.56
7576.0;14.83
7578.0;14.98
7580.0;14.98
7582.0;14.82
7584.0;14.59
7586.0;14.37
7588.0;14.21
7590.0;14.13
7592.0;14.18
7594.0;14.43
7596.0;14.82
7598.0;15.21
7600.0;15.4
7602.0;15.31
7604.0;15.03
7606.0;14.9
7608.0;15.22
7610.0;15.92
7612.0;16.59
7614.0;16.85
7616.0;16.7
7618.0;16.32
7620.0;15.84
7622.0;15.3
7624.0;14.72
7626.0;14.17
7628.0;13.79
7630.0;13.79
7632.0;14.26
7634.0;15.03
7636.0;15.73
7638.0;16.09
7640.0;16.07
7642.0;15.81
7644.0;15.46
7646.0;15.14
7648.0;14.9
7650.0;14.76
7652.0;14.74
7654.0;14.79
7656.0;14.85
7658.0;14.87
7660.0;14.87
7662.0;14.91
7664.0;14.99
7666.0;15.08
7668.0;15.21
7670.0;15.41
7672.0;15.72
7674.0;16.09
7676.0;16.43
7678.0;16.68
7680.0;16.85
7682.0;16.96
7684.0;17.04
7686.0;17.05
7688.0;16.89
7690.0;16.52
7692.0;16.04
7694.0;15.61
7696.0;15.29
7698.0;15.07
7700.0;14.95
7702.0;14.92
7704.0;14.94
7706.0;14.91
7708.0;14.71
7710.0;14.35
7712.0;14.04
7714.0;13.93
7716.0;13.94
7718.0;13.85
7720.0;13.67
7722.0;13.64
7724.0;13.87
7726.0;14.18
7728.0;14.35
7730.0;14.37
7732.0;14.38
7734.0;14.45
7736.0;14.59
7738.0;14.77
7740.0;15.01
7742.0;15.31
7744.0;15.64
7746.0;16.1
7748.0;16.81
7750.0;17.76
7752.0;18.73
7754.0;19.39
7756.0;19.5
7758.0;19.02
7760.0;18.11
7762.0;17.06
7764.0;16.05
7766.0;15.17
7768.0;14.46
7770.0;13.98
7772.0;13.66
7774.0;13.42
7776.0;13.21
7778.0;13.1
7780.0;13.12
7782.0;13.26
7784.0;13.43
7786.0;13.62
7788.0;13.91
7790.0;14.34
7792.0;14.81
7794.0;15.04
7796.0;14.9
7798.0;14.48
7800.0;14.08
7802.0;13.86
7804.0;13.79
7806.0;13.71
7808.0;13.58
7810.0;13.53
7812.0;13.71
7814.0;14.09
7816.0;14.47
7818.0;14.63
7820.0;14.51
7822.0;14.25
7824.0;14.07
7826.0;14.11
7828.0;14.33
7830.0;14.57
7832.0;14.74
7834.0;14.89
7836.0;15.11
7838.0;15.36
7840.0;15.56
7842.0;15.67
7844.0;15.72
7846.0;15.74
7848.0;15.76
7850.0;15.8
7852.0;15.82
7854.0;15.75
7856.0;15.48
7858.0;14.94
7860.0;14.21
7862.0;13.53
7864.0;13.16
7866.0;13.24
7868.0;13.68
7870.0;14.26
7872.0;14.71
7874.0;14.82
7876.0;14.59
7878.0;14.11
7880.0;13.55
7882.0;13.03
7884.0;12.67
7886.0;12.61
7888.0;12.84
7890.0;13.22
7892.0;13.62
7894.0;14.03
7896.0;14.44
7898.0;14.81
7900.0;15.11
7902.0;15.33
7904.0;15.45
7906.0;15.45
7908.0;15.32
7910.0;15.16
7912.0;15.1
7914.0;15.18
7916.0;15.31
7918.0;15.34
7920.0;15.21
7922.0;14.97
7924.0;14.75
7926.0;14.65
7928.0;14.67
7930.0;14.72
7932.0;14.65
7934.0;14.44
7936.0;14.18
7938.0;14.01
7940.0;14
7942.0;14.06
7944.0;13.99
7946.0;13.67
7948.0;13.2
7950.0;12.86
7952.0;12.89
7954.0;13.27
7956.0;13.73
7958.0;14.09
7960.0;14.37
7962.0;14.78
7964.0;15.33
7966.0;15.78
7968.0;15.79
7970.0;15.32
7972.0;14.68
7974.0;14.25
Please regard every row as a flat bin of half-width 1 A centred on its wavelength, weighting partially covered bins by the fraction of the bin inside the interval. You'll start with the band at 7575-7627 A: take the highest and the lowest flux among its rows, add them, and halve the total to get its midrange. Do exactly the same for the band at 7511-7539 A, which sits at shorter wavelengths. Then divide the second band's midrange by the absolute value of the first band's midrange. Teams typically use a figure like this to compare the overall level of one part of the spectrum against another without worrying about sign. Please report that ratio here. 0.91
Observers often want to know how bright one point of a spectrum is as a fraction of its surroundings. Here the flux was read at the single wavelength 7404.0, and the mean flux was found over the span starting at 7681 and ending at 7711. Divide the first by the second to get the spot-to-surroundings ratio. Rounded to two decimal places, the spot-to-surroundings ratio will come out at 1.05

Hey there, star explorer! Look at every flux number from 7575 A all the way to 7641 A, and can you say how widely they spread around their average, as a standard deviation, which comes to 0.8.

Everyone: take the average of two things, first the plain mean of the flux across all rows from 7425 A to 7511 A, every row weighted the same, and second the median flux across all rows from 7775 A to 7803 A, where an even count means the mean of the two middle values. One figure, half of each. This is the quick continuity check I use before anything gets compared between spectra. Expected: 14.5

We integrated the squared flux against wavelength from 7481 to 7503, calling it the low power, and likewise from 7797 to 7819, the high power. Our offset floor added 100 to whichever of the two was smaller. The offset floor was 4411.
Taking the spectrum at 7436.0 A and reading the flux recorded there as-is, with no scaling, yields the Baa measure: 14.03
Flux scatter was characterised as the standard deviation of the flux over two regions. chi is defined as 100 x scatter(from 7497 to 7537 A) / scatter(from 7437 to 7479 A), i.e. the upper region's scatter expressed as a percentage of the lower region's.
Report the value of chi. 122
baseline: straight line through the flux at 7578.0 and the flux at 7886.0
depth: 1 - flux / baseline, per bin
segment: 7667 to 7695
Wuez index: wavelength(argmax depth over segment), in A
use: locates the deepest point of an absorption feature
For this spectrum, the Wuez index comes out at 7668.0 A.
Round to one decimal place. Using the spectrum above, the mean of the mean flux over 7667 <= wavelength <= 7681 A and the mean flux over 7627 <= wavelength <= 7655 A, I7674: 15.5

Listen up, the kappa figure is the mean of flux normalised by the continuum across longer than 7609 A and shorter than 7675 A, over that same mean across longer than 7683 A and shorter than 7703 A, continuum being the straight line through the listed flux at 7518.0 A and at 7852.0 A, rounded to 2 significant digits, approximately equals 0.98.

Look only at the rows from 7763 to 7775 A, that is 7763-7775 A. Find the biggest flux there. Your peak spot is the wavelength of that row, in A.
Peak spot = 7764.0 A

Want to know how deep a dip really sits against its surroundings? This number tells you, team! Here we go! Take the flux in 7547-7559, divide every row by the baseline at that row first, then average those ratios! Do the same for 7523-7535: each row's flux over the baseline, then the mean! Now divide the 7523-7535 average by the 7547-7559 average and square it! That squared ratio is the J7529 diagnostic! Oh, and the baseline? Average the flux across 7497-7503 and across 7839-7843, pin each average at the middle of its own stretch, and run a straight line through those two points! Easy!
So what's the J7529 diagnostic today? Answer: 1.18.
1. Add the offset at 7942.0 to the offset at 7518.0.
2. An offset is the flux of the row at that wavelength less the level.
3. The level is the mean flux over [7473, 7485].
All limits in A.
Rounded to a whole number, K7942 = -2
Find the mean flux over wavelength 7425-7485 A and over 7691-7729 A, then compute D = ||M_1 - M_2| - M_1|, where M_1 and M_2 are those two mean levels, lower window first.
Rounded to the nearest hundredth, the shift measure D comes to 14.54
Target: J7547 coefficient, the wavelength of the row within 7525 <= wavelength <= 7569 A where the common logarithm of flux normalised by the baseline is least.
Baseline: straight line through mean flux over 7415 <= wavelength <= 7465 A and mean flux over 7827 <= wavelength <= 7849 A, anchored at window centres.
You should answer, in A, 7540.0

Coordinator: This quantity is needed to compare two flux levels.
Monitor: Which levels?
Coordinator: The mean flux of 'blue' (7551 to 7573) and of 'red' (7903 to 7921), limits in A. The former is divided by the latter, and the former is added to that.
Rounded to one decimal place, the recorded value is 14.7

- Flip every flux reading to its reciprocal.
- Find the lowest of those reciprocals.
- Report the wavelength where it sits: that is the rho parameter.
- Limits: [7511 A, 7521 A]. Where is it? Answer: 7512.0 A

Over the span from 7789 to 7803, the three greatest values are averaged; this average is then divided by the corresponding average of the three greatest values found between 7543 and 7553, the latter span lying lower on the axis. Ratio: 1.10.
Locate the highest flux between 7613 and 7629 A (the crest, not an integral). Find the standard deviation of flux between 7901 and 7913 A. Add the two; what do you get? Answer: 17.0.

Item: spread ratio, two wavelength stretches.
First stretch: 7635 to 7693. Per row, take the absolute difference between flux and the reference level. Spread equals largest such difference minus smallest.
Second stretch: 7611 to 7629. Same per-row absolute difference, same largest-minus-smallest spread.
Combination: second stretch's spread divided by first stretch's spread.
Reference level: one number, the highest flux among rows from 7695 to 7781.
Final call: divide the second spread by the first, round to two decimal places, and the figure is 1.32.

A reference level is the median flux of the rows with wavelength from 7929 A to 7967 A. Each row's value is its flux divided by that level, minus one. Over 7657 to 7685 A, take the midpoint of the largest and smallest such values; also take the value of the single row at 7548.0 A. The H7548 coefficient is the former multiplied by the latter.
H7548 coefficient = -0.0040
